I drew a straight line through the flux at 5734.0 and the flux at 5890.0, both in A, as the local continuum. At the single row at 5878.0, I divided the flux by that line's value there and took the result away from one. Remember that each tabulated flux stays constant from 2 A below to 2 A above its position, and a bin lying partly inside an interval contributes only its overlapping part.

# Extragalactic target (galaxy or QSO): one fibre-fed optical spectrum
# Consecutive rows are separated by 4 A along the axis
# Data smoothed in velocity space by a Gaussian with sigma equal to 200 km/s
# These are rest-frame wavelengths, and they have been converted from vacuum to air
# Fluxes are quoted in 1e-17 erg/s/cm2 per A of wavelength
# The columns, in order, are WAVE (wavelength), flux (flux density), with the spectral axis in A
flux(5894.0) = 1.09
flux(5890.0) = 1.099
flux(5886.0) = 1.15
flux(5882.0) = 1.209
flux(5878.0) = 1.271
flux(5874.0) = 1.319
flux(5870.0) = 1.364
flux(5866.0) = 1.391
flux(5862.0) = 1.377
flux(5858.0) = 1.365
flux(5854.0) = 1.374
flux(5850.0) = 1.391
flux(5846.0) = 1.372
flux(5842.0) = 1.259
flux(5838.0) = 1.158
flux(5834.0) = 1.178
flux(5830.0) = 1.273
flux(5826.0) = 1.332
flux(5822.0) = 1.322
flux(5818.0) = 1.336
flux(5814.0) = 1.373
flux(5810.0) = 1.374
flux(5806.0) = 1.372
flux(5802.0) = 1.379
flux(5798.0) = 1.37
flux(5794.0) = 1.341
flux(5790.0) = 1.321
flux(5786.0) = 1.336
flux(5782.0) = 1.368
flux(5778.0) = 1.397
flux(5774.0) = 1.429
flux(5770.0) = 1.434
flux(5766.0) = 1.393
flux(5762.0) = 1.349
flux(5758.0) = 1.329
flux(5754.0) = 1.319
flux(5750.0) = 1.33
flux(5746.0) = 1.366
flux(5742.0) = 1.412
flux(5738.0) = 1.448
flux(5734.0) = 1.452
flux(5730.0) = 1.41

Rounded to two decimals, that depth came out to -0.13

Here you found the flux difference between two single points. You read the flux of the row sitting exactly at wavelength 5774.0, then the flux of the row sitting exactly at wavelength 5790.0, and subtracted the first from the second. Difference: -0.11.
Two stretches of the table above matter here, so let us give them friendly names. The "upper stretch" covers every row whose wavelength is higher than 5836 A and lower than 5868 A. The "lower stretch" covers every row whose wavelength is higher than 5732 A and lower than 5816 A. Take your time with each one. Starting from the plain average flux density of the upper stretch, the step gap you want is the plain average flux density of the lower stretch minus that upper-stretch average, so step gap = 0.040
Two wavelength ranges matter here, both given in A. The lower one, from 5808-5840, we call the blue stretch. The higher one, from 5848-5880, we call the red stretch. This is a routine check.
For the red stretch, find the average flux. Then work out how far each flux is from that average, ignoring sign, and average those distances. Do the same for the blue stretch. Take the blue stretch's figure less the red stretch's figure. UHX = 0.037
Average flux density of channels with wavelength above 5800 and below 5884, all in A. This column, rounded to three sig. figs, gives 1.32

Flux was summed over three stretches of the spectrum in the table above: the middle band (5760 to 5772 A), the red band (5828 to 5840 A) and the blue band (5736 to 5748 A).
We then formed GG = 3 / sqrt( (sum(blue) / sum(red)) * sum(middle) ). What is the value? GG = 1.36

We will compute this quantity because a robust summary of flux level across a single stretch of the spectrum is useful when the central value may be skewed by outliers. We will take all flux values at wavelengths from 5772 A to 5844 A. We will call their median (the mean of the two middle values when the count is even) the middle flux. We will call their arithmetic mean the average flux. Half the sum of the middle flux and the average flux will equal 1.33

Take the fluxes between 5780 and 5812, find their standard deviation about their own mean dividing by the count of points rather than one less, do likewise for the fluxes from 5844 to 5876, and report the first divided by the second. 1.0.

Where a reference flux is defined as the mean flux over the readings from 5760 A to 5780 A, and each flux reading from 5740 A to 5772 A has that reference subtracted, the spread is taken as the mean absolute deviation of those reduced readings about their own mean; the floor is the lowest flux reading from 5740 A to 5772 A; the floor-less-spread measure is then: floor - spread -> 1.28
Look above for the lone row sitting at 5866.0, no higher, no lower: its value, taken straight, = 1.391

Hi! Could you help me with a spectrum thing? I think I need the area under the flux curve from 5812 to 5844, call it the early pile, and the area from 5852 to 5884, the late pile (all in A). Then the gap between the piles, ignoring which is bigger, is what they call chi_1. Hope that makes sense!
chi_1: 1.8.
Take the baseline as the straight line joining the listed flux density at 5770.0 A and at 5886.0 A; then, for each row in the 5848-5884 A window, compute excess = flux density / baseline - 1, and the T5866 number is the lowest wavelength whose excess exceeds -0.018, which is 5850.0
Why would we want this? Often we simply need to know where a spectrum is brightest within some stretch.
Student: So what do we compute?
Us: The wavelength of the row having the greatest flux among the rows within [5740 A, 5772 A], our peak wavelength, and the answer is 5770.0 A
